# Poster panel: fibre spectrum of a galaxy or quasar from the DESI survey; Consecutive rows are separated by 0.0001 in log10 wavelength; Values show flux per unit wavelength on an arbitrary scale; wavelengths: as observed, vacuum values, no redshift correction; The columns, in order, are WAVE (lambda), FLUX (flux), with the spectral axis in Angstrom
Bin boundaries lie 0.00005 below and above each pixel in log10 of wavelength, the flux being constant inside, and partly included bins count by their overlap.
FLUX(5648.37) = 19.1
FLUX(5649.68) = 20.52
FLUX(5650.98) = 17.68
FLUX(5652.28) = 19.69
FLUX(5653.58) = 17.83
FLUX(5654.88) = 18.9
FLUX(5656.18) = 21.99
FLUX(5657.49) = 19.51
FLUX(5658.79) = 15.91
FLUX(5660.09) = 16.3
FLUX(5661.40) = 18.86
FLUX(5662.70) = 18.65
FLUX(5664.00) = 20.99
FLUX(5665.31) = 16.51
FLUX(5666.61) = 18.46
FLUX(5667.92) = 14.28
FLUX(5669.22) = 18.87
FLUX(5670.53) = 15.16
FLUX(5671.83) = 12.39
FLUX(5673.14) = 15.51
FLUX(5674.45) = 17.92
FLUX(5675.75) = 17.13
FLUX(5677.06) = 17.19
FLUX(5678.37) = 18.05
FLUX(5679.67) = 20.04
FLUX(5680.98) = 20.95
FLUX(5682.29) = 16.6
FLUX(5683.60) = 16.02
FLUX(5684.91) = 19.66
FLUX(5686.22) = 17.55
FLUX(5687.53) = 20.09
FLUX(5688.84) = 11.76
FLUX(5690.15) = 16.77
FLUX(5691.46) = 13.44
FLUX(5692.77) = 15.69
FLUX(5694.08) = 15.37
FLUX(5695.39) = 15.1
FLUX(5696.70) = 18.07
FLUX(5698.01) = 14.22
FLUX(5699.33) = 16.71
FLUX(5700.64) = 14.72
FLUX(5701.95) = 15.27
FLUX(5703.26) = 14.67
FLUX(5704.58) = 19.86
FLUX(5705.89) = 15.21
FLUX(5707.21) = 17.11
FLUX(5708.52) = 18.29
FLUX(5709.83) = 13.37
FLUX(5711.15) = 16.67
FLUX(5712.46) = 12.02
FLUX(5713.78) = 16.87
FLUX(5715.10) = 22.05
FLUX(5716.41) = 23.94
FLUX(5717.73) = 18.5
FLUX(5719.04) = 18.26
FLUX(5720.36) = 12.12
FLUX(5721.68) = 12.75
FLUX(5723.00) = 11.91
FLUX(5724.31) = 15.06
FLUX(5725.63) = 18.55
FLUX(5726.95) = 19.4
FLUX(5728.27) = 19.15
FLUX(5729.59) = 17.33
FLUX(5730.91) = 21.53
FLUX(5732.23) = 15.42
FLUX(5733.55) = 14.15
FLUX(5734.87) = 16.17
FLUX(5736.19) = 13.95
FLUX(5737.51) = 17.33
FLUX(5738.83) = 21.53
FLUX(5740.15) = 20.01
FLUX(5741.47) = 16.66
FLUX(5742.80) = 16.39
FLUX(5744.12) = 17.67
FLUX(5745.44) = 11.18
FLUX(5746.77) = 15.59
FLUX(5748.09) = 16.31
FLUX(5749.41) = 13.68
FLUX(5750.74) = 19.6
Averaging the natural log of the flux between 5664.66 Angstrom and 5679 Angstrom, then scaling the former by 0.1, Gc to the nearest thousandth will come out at 0.280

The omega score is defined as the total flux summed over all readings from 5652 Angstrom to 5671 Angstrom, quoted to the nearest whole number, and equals 272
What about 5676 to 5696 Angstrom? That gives 254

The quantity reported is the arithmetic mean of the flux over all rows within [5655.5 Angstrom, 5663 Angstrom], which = 18.5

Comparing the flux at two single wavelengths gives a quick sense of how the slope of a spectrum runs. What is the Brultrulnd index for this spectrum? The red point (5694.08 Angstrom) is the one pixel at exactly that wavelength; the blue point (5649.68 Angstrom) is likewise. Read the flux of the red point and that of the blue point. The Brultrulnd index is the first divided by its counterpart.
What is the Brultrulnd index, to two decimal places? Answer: 0.75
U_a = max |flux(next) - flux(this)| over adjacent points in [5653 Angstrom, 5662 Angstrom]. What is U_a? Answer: 3.6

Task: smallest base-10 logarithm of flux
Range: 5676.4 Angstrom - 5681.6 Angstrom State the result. 1.24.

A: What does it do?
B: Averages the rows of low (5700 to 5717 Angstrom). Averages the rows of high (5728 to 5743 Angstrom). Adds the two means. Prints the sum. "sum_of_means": 34.4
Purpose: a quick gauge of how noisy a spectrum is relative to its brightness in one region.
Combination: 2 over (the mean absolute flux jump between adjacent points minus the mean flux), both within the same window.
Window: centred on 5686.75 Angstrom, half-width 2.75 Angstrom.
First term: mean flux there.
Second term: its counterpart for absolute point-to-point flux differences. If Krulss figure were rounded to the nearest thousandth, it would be -0.155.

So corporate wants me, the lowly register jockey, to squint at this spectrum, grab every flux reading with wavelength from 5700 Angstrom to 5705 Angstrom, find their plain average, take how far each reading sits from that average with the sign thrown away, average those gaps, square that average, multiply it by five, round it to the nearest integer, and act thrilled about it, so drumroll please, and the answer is 17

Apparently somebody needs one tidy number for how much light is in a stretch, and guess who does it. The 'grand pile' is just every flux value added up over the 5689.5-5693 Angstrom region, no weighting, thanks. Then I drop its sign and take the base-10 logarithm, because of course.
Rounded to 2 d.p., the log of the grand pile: 1.66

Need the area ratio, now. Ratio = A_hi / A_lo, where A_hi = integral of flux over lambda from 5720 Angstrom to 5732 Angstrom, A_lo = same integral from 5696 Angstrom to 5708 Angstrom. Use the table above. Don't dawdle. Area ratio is 1.02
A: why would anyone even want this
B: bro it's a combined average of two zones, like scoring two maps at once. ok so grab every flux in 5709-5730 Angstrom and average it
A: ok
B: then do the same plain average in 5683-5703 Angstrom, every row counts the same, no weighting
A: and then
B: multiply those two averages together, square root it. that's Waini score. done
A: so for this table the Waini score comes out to 16.4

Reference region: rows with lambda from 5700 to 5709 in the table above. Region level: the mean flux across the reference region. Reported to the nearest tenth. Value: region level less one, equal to 15.4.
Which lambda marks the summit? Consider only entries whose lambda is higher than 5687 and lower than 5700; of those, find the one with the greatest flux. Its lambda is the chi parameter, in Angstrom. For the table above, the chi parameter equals 5687.53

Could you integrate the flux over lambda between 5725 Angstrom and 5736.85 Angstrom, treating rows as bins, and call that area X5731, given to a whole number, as 205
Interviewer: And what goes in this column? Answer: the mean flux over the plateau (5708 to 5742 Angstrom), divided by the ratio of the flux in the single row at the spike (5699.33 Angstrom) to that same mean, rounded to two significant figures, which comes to 17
